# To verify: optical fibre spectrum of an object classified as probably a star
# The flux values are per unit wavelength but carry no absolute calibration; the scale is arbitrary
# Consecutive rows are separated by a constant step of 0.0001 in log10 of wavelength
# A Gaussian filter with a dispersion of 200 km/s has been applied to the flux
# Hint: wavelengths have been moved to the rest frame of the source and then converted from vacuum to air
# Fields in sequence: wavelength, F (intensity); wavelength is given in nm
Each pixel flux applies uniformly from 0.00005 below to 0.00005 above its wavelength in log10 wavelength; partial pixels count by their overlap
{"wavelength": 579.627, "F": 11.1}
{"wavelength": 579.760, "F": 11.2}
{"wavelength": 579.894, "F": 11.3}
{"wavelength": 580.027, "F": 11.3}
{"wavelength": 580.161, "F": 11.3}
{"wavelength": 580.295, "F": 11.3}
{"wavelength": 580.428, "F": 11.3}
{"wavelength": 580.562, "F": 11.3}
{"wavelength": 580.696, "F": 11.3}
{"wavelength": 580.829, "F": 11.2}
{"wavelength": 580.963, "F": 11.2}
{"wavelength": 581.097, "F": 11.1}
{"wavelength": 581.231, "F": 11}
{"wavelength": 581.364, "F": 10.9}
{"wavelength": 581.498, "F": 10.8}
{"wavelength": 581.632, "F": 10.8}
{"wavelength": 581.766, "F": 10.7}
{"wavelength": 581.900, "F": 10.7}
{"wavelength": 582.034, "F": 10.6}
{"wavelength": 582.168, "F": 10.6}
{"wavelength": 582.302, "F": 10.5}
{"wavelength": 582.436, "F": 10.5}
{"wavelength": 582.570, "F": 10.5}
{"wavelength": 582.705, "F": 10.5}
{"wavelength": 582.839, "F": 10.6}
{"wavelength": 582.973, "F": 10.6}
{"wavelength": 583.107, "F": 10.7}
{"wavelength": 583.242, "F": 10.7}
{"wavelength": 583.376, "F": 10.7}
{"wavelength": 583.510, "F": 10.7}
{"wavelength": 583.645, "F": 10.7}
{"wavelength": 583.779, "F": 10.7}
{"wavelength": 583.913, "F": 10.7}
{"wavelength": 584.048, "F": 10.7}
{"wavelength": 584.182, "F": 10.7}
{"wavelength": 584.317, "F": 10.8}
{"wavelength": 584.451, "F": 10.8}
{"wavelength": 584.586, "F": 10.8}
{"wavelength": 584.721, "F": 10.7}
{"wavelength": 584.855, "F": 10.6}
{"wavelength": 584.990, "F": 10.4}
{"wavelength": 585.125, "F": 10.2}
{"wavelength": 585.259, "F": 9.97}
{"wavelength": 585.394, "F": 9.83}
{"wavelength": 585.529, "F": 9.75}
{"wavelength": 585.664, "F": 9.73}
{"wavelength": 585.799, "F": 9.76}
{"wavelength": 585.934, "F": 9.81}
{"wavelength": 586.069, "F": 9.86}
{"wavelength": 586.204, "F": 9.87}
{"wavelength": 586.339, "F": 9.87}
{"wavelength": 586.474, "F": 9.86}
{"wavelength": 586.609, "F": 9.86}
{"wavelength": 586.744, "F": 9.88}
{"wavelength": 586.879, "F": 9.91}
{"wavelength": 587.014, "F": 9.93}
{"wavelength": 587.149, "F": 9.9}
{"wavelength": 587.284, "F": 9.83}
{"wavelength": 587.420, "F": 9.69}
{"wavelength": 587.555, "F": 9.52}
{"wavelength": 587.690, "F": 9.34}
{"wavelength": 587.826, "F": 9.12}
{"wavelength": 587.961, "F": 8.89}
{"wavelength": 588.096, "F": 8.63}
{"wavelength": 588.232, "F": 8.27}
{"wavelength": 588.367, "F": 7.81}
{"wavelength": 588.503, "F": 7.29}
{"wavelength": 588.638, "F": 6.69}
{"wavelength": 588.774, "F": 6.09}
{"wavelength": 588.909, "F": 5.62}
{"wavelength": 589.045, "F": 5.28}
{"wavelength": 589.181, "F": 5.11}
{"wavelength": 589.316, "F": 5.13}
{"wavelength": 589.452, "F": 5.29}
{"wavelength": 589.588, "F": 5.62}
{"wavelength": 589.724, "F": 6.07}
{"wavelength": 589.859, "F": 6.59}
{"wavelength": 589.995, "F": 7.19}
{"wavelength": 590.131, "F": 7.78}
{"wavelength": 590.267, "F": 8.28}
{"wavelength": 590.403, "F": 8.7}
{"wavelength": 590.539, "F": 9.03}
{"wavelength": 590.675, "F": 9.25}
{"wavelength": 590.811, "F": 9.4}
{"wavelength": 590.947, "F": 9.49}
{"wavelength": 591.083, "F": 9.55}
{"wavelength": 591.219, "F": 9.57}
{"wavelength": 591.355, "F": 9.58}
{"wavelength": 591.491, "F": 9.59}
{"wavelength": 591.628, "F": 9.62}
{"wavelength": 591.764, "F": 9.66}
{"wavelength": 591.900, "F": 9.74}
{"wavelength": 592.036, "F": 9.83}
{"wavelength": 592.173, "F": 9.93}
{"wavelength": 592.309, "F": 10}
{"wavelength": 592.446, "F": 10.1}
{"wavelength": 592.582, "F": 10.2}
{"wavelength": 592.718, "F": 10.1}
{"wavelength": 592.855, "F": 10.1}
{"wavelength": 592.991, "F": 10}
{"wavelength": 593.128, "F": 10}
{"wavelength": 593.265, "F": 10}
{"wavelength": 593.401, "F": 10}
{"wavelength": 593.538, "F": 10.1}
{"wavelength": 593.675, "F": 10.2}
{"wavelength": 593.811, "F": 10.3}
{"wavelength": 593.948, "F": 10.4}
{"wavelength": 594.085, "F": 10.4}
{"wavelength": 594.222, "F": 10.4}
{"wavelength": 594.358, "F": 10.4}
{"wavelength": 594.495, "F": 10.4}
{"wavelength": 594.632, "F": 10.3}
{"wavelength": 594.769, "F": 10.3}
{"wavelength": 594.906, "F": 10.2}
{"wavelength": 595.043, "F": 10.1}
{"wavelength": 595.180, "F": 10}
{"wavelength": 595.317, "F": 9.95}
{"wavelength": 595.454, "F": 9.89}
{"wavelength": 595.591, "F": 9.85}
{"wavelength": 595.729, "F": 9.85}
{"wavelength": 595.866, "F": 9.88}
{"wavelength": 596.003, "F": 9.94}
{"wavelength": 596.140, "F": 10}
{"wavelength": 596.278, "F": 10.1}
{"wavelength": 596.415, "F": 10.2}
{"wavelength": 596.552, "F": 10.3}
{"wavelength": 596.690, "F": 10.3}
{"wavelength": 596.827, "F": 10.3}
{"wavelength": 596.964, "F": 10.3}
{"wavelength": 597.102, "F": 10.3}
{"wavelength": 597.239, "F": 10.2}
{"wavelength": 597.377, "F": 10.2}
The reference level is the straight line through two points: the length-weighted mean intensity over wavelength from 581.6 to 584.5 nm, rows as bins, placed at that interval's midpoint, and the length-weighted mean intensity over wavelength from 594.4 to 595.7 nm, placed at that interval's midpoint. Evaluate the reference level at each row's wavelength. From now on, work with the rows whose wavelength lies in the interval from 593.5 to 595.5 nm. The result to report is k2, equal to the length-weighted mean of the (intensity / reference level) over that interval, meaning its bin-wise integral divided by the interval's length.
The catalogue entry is 1.01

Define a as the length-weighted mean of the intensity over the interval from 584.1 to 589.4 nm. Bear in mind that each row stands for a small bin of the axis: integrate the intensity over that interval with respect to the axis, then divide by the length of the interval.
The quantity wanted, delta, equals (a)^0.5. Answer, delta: 3.02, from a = 9.1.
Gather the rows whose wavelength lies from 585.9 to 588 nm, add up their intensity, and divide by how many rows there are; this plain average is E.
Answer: 9.7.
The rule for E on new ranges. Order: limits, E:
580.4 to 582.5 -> 10.9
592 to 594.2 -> 10.1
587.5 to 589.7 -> 7.1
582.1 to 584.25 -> 10.6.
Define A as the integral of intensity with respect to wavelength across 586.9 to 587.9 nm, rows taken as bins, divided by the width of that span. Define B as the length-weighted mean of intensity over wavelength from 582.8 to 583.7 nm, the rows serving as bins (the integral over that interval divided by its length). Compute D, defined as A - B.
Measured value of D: -1.0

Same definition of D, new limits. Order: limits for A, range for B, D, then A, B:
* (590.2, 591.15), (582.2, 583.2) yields -1.5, 9.1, 10.6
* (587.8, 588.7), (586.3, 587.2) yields -1.8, 8.1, 9.9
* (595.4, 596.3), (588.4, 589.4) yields 4.0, 9.9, 5.9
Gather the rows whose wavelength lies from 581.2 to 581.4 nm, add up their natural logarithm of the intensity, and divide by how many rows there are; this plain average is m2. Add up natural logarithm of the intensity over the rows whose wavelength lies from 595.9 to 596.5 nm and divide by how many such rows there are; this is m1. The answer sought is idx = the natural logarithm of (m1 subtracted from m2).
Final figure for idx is -2.5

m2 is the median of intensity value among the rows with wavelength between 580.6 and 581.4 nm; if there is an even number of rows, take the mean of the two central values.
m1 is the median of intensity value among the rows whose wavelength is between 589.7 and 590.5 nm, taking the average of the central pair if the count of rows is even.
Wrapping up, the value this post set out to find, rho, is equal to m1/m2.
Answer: 0.67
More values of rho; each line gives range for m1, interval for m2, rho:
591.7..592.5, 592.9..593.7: 0.99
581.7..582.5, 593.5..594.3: 1.02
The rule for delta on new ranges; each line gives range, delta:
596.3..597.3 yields 3.21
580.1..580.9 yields 3.36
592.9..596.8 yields 3.18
